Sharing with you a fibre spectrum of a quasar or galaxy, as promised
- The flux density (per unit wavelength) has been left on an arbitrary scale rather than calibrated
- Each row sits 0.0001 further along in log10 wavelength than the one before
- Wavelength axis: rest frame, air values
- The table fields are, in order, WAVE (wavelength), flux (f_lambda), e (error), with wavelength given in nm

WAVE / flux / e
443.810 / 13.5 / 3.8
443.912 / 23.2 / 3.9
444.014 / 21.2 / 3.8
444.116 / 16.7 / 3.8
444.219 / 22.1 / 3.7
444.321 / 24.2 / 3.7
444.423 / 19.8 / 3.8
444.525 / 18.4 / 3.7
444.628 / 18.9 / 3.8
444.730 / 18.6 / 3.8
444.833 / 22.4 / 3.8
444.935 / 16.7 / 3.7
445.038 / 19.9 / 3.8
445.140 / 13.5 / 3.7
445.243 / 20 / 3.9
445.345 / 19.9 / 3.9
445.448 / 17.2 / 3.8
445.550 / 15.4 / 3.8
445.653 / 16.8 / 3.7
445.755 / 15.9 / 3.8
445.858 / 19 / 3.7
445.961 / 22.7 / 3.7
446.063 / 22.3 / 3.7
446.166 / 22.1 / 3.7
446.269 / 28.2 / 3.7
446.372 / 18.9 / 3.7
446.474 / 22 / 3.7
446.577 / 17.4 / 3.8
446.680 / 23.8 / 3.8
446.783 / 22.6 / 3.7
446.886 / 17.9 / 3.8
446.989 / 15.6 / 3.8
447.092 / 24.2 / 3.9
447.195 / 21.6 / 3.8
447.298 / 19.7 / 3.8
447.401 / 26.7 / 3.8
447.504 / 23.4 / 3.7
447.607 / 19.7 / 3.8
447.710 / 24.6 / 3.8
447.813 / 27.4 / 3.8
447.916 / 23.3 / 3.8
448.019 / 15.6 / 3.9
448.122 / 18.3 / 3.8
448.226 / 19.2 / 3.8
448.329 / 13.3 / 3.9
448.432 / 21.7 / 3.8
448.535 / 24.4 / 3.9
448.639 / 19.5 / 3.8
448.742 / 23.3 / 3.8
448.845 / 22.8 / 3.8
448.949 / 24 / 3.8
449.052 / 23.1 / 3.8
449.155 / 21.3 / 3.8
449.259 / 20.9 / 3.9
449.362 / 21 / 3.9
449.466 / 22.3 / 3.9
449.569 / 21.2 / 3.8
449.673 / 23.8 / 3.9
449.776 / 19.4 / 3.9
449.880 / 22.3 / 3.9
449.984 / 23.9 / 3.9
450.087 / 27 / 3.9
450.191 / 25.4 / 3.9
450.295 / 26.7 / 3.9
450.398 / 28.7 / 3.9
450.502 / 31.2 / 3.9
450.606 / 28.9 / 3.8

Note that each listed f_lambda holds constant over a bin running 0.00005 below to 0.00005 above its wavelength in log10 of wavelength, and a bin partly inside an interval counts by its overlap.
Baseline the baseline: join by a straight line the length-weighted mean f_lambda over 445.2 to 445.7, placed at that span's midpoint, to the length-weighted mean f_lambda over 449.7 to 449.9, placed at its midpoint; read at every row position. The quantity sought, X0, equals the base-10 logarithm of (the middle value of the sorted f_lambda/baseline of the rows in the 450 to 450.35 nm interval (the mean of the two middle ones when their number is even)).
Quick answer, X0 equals 0.10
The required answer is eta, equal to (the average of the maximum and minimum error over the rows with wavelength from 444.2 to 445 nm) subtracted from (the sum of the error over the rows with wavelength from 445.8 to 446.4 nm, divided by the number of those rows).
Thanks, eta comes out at -0.05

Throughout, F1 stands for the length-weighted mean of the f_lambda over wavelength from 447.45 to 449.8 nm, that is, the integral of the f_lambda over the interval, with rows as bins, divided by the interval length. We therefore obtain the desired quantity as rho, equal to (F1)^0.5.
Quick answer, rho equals 4.64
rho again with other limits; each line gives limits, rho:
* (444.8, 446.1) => 4.30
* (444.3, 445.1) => 4.43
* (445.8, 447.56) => 4.65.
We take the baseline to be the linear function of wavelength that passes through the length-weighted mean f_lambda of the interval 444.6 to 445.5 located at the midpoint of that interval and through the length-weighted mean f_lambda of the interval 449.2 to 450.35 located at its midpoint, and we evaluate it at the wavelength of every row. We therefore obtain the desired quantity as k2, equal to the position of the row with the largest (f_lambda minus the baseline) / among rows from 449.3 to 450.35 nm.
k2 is 450.087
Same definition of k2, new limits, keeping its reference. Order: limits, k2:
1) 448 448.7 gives 448.535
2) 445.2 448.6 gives 446.269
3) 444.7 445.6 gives 444.833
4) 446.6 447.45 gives 447.401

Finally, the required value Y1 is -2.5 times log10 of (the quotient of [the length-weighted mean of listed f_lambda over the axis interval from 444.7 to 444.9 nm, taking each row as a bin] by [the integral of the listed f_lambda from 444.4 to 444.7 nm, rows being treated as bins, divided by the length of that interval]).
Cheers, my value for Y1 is -0.08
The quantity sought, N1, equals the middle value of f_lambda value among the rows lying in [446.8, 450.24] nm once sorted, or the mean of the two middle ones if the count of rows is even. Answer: 22.3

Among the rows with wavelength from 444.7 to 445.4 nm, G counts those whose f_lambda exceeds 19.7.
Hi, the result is 4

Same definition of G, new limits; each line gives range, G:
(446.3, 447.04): 3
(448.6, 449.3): 6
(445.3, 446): 2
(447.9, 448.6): 3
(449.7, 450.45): 6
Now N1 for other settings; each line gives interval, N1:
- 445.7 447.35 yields 21.8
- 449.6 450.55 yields 25.4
